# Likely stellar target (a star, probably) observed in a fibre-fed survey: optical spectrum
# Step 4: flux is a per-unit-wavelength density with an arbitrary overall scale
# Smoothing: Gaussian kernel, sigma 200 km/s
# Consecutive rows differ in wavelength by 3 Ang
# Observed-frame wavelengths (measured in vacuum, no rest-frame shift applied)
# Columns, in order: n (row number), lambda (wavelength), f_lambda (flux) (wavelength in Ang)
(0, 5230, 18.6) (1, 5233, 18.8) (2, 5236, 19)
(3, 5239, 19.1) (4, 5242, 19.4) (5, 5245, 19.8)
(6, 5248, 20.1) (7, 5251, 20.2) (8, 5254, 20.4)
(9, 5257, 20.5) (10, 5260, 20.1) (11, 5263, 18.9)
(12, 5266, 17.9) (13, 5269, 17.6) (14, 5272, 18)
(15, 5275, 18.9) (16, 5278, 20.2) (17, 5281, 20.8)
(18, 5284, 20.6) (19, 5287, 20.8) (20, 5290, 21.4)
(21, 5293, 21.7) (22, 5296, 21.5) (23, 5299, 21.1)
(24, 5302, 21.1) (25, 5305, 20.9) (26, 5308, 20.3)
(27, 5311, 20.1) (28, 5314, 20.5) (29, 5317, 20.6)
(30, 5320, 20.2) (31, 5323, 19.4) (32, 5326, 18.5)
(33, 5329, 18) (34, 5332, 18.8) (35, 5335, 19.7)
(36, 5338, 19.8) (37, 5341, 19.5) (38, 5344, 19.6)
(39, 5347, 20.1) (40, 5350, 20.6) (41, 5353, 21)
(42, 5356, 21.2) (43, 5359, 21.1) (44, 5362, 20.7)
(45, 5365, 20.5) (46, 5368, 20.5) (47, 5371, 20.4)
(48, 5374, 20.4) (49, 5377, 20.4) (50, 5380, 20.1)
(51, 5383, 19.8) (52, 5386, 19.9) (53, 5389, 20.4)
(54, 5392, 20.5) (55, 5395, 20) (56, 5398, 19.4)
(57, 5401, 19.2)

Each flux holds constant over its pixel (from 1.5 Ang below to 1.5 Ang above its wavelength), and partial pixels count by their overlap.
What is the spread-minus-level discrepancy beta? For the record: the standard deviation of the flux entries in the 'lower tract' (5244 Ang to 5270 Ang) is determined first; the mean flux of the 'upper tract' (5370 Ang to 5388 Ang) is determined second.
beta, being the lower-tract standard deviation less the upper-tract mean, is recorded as -19.1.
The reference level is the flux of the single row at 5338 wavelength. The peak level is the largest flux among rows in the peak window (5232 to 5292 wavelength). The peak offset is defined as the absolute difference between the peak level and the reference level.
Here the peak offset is 1.6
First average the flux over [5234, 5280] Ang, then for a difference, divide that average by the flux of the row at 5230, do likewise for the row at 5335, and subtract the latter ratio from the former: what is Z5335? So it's 0.058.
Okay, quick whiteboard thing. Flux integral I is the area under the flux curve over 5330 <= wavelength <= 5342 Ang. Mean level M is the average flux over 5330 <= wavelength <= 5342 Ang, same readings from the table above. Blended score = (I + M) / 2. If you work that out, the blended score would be 126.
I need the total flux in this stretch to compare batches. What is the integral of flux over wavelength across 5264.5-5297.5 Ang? 658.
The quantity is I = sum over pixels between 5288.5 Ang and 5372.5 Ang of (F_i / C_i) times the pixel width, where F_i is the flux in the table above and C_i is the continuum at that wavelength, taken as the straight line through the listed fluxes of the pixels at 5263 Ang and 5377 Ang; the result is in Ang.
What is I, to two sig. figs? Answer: 86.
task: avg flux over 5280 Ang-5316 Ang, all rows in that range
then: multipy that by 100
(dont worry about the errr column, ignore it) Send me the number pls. 2090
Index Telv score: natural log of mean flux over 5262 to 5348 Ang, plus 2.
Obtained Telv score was 4.99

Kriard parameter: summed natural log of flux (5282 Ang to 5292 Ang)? 9.12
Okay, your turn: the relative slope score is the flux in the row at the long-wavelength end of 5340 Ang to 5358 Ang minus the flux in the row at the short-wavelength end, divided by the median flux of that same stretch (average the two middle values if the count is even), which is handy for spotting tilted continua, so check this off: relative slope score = 0.08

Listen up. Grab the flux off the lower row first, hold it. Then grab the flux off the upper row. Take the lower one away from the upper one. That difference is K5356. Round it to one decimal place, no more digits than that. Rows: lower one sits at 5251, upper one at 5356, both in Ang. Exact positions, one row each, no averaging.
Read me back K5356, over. 1.0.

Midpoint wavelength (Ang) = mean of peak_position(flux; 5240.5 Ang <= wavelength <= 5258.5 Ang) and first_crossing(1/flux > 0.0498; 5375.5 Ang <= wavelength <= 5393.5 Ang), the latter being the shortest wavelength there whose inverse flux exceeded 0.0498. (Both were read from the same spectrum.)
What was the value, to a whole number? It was 5320 Ang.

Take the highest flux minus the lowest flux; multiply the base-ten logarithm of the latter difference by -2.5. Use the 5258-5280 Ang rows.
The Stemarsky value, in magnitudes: -1.0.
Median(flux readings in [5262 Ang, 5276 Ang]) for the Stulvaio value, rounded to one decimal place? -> 18.0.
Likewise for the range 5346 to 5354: 20.6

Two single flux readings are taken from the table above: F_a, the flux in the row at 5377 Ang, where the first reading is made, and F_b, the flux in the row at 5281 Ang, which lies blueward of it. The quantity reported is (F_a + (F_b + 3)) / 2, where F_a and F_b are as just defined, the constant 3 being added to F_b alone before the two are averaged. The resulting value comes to 22.1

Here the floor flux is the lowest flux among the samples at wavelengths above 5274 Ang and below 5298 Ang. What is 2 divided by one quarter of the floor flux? 0.423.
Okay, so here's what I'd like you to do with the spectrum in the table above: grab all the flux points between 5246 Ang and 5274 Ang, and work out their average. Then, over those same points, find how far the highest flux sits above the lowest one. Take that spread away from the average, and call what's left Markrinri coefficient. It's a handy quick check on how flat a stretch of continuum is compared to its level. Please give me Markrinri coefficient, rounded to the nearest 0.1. 16.4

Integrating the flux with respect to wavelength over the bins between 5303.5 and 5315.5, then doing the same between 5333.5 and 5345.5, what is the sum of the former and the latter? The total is 481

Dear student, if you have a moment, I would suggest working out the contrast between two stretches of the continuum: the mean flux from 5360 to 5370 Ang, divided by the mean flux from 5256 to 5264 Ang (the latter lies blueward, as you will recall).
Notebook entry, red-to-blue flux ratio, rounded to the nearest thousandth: 1.037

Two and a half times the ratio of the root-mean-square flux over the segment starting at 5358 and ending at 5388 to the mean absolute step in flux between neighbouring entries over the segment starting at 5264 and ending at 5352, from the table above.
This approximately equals 112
